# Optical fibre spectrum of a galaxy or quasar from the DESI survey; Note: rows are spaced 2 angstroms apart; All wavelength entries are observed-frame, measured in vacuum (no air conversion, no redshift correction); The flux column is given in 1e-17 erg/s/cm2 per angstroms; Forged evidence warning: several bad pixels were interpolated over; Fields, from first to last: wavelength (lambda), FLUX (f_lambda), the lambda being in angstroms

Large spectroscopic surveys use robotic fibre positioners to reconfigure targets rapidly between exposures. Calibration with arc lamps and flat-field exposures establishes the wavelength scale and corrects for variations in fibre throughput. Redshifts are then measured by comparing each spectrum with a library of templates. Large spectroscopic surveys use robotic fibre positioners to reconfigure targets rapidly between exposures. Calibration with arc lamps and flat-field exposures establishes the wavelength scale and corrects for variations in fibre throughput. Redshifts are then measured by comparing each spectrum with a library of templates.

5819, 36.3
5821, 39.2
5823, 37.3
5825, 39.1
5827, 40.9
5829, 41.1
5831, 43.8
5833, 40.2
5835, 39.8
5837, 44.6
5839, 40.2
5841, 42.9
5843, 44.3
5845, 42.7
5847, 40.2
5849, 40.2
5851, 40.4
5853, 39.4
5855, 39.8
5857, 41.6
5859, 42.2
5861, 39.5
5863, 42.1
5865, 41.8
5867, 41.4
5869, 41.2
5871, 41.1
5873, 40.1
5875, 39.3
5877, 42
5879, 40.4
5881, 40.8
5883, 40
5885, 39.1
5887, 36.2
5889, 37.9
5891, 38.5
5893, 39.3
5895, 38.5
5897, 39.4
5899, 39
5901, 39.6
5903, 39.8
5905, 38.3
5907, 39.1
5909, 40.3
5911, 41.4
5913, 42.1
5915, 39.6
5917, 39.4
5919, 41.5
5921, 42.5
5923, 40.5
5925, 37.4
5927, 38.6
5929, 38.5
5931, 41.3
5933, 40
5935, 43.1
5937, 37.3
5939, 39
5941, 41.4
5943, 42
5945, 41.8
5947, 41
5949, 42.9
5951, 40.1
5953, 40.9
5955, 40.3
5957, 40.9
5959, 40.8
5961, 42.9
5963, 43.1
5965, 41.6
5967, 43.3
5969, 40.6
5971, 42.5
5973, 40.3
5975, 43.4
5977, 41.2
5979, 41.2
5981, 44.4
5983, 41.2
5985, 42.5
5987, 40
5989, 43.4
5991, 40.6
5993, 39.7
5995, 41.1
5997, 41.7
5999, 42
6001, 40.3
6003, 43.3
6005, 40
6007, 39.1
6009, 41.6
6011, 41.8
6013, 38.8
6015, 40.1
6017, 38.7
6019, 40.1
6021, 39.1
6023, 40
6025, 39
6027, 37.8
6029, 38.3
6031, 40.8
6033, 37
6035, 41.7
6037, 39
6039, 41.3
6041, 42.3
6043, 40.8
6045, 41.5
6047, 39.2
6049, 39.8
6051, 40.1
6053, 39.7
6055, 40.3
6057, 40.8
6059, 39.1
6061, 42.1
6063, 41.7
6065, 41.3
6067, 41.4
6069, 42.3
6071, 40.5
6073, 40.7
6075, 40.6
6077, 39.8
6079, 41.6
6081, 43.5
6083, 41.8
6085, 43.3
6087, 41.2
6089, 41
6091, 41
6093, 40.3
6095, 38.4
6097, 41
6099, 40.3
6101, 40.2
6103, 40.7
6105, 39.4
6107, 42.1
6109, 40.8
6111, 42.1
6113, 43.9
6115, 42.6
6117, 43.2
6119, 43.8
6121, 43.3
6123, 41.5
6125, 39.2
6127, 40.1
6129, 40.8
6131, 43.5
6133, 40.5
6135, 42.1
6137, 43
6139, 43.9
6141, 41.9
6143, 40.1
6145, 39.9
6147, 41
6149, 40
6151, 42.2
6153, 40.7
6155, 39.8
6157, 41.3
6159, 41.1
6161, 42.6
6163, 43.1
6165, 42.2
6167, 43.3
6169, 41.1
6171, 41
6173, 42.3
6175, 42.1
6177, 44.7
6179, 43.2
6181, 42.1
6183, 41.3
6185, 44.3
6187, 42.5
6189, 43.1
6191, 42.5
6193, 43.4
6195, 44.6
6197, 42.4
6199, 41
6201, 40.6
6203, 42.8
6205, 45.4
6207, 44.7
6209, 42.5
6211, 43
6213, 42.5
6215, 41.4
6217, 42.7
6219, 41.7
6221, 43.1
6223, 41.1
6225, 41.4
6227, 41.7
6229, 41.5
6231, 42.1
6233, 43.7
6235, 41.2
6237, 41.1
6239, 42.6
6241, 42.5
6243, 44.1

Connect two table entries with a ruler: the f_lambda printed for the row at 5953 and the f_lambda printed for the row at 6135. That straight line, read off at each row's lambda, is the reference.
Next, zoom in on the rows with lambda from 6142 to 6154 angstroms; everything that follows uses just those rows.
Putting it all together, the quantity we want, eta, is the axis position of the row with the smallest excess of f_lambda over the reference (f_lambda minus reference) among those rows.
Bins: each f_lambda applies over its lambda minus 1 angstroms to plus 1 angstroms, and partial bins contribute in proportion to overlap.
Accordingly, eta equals 6145 angstroms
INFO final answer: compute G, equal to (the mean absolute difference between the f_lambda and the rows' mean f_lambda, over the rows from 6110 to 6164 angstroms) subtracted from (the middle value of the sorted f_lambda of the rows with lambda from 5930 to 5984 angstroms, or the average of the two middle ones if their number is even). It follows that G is 40.0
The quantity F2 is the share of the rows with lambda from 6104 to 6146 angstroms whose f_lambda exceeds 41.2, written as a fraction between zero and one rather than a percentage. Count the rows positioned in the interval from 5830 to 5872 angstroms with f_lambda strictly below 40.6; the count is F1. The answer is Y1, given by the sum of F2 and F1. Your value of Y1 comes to 10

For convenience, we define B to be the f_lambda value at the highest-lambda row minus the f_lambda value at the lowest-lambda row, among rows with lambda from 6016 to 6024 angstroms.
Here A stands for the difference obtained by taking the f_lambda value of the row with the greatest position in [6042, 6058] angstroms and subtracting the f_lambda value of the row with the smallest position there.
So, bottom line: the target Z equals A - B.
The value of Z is -1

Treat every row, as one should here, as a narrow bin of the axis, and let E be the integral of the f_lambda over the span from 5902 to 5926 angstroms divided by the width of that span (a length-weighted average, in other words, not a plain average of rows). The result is 40.2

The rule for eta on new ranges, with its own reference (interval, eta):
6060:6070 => 6065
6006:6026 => 6017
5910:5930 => 5925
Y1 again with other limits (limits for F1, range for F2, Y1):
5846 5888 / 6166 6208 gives 13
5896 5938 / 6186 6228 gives 16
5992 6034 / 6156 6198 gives 15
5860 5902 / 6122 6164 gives 14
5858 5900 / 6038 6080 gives 13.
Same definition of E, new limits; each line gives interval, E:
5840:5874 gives 41.2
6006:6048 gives 39.9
